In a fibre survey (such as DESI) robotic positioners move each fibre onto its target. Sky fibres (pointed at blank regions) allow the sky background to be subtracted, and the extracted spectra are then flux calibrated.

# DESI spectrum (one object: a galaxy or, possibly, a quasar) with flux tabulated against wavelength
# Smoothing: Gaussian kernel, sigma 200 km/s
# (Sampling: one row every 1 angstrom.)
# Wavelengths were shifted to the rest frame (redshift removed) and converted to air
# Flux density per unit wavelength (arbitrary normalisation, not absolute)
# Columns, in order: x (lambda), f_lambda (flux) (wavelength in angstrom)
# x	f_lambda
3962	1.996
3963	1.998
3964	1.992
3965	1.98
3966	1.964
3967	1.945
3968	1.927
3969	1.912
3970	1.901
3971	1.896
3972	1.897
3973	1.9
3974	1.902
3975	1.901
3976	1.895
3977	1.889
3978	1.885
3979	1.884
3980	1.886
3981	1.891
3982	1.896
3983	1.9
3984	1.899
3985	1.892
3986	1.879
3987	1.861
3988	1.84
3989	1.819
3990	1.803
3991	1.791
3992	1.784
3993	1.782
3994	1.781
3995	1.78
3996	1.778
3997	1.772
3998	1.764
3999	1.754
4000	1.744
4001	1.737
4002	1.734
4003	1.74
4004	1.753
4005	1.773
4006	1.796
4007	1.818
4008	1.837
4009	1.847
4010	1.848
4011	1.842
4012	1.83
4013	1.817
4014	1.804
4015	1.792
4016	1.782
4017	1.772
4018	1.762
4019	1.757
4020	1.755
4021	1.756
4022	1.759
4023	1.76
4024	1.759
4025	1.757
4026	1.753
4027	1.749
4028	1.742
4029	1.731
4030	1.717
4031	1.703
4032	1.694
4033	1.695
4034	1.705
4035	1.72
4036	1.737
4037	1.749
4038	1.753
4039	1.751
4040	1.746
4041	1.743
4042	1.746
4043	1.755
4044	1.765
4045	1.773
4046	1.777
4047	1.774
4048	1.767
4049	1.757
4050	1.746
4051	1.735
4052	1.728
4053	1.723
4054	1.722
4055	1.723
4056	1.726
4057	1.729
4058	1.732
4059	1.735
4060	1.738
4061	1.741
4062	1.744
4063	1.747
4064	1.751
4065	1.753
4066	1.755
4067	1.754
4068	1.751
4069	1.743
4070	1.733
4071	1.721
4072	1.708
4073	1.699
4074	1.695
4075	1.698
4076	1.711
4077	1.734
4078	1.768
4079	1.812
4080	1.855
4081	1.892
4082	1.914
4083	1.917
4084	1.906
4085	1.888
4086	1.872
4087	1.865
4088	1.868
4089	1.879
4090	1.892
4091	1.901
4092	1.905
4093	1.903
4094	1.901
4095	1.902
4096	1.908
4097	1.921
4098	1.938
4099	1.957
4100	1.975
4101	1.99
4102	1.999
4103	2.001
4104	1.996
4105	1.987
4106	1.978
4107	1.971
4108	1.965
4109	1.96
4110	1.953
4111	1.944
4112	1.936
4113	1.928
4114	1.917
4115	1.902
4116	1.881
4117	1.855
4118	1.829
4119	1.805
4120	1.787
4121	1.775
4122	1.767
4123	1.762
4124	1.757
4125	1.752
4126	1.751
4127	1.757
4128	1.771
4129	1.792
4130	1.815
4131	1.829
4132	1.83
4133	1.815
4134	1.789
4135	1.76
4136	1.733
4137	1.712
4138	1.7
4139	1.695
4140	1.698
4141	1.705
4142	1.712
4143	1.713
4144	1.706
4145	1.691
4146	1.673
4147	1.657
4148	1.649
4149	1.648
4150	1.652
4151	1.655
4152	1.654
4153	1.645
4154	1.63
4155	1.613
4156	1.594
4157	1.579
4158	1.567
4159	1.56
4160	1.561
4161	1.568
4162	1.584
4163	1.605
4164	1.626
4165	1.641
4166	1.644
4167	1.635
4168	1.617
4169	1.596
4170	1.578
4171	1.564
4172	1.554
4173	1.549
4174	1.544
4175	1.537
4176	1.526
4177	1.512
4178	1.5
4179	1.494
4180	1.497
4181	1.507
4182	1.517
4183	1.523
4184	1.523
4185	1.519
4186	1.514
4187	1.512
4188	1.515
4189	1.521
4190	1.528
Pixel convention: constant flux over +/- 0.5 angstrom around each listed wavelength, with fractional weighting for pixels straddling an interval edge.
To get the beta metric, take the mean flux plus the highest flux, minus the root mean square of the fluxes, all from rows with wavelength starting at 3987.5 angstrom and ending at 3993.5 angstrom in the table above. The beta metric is 1.84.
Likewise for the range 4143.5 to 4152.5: 1.71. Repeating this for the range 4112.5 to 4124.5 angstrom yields 1.93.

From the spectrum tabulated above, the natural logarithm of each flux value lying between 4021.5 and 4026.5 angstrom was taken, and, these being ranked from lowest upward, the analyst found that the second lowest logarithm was 0.564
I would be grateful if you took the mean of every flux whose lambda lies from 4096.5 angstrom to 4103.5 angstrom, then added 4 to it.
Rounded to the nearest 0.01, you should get 5.97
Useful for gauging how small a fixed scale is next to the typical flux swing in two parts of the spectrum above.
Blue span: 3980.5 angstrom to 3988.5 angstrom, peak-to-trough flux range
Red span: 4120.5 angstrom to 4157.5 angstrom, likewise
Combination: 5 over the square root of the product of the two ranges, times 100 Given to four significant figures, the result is 4074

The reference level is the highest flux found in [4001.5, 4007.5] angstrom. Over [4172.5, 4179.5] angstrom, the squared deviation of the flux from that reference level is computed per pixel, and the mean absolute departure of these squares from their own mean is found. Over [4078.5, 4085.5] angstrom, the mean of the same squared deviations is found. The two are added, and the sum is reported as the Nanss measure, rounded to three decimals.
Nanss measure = 0.016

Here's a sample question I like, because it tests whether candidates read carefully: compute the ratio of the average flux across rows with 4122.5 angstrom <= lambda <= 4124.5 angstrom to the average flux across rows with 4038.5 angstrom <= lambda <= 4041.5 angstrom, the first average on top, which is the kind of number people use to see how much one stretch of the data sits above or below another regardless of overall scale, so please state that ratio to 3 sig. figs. 1.01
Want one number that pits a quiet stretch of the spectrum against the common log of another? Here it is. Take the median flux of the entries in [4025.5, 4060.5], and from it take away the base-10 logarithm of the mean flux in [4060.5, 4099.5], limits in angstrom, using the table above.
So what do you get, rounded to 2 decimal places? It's 1.48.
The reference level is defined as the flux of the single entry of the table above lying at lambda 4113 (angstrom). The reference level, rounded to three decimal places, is 1.928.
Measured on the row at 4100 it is 1.975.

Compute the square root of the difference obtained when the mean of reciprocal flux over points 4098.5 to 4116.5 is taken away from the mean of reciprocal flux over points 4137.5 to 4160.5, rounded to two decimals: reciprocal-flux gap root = 0.31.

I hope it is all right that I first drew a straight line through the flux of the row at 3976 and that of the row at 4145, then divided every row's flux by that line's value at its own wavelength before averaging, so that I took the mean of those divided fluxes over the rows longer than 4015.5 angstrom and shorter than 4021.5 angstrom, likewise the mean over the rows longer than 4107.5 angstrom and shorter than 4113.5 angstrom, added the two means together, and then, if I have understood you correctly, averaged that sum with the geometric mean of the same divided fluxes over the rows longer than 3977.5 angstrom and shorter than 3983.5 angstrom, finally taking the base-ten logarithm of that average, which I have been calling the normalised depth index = 0.188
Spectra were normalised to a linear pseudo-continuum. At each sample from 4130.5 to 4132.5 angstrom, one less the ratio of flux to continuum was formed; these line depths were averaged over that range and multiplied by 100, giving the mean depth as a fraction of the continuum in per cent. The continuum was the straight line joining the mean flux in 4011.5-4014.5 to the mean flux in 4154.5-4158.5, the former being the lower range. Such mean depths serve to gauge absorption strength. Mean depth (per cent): -12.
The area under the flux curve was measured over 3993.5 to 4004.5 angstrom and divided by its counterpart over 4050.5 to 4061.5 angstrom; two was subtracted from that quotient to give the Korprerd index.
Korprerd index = -0.98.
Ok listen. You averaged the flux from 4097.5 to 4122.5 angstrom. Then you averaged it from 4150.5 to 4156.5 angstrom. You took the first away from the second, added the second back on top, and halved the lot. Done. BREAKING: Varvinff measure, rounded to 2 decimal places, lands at 0.67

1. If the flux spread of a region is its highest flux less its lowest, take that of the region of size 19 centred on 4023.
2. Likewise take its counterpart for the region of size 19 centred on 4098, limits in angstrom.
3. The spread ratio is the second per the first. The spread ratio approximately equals 1.1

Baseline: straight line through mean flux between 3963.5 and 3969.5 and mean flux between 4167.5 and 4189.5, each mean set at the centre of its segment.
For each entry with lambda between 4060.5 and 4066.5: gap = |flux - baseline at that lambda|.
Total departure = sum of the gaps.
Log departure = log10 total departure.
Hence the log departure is -1.1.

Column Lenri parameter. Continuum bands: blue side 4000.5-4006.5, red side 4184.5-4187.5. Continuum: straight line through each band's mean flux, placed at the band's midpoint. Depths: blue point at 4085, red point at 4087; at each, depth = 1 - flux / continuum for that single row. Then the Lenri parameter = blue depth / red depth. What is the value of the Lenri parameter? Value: 1.1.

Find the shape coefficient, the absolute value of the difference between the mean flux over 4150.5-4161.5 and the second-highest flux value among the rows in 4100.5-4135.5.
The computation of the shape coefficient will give 0.40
